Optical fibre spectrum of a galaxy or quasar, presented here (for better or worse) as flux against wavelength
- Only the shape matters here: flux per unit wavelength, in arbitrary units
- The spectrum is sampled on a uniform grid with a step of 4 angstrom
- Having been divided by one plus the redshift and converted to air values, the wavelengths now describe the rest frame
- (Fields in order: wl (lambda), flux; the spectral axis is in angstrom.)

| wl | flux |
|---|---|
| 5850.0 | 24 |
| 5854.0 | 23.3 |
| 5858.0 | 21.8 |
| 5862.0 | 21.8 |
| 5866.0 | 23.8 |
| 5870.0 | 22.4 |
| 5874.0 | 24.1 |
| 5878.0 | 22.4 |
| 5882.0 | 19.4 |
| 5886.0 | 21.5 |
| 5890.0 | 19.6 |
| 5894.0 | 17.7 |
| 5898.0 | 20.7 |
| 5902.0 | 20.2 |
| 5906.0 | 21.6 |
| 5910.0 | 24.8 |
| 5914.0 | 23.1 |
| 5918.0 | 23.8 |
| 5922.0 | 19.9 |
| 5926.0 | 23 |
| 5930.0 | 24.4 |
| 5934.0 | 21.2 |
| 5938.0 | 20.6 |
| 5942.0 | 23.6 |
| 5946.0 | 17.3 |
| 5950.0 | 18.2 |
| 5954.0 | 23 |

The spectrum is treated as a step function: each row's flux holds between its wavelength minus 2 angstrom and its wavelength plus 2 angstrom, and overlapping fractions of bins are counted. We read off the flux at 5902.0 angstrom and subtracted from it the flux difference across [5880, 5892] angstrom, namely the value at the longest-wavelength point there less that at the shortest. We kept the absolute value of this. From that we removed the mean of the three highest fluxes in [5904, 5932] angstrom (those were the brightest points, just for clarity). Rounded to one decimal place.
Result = -4.3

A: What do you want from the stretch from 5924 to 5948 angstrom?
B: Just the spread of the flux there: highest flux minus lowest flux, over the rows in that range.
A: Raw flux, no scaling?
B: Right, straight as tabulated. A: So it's 7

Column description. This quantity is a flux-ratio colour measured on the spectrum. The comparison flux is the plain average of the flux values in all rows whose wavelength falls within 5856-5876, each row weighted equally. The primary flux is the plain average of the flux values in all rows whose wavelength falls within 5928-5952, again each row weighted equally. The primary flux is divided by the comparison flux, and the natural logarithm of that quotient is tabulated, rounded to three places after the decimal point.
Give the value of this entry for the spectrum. -0.087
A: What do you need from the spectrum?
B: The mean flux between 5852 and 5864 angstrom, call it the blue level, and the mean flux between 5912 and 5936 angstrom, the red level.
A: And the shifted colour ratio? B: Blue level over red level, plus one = 1.99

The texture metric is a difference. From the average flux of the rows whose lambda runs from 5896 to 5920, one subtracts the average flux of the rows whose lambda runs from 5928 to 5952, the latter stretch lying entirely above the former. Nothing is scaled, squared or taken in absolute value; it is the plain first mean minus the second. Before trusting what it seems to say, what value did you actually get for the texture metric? 1.5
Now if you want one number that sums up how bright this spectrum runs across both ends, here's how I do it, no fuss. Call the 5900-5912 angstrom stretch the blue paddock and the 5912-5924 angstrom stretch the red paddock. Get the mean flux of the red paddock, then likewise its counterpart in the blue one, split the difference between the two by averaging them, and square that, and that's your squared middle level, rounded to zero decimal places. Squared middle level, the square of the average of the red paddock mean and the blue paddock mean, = 494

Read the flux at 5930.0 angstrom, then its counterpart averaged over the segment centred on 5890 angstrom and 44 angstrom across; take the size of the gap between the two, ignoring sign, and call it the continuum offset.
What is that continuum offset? 3.1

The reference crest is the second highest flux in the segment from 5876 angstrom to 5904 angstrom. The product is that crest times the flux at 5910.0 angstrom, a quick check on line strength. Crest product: 533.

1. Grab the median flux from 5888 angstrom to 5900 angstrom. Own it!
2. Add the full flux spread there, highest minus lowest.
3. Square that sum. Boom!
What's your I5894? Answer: 511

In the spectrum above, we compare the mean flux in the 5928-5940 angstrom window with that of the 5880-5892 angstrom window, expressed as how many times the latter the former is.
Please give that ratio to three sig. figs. 1.09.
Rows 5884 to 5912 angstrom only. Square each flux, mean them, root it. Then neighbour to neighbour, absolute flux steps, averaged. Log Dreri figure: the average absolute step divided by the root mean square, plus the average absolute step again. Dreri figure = 2.08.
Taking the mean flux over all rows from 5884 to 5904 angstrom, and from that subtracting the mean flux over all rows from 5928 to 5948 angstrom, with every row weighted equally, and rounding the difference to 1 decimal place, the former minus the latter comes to -1.5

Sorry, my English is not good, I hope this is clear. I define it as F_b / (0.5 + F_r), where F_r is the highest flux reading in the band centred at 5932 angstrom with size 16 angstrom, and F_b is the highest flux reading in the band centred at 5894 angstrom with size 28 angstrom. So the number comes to 0.87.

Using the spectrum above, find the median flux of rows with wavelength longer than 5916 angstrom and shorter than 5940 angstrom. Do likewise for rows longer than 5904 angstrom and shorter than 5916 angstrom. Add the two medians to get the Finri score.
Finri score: 45.2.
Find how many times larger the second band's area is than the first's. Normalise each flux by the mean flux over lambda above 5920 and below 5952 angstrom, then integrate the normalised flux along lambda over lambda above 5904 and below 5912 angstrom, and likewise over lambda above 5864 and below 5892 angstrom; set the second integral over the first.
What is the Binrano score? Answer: 3.3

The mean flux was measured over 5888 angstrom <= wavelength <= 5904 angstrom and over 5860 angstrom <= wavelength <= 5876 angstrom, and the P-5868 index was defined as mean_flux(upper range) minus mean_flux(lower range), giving -3.5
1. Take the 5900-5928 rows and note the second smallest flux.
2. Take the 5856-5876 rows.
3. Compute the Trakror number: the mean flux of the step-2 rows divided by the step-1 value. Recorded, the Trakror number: 1.13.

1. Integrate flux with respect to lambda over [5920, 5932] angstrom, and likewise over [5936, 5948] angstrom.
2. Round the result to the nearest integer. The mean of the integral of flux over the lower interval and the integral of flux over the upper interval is 258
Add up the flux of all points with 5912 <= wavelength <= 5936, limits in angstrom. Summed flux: 135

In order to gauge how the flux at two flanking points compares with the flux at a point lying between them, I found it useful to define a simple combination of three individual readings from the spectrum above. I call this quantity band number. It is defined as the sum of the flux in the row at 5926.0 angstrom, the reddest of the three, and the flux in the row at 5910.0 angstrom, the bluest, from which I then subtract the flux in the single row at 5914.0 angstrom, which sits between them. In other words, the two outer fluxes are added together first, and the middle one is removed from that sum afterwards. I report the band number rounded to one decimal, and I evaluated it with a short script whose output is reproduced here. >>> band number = 24.7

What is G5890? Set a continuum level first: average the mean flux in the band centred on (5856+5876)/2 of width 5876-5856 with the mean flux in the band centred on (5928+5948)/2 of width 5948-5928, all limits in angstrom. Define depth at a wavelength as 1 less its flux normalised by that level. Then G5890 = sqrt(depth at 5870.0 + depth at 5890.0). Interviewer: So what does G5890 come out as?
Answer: 0.32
